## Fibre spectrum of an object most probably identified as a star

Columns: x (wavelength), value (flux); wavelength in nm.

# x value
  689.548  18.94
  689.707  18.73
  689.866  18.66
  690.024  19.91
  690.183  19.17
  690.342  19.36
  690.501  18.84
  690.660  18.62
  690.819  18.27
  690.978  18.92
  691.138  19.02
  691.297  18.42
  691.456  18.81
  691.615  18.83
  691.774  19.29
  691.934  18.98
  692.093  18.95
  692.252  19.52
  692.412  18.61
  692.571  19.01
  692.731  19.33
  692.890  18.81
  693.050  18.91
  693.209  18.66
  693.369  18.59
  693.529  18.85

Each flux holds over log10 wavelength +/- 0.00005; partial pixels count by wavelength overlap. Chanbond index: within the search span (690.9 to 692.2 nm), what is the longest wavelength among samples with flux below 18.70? 691.297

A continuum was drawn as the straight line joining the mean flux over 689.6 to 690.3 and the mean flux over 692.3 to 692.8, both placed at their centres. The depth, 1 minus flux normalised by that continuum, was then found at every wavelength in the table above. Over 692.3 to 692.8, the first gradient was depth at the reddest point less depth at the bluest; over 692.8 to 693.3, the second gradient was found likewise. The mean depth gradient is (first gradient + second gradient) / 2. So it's -0.016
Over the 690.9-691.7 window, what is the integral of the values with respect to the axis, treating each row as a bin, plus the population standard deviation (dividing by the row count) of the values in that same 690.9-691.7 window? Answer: 15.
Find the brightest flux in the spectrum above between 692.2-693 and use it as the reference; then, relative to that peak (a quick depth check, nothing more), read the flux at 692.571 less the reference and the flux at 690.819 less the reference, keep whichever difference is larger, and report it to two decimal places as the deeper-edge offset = -0.51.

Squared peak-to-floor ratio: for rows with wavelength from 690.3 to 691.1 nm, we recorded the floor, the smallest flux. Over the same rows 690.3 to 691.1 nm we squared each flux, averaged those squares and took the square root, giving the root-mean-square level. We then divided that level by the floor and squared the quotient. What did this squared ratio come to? 1.06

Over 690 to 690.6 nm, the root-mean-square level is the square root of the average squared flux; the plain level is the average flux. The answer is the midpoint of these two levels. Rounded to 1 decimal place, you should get 19.3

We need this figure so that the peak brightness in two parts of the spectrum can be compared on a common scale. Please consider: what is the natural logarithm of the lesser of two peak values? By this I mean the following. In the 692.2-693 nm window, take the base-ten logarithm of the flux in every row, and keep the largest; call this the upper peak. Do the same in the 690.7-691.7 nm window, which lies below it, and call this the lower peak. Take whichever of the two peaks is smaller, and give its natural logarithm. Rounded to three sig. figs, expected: 0.246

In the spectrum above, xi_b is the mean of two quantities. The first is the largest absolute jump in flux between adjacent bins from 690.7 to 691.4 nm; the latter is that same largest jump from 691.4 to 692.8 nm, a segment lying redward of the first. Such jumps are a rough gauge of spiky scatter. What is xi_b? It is 0.78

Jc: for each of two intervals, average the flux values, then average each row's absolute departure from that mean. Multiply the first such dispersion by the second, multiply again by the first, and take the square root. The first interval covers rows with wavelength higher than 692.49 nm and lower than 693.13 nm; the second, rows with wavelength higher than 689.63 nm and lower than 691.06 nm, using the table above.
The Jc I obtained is 0.094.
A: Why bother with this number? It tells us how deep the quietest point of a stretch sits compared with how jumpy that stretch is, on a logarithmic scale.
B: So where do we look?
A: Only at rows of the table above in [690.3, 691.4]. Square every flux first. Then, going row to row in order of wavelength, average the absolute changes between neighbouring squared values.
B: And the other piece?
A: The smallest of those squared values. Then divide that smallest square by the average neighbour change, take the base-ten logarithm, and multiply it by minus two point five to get -3.35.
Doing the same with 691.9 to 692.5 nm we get -3.14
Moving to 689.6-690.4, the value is -3.01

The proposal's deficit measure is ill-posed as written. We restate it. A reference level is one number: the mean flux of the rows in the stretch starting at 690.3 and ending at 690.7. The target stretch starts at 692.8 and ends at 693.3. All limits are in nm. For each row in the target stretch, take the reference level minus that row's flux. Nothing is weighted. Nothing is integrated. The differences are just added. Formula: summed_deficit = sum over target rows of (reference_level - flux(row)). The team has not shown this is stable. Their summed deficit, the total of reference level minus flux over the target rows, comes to 0.4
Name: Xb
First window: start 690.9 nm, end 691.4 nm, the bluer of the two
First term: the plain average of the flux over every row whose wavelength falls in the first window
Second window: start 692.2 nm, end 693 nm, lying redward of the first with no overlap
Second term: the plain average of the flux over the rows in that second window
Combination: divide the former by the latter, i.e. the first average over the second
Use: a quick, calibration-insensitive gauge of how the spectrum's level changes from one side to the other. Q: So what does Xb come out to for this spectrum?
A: 0.99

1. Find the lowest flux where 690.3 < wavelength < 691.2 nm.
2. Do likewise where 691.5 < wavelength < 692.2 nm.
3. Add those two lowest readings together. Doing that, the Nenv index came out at 37.1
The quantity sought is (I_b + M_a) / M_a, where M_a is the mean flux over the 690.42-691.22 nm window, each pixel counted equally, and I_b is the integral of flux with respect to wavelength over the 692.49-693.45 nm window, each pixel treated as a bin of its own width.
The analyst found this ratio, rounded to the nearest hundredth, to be 1.97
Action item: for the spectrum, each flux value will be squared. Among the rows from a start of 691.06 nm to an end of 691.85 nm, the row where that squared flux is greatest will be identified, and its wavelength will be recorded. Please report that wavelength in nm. 691.774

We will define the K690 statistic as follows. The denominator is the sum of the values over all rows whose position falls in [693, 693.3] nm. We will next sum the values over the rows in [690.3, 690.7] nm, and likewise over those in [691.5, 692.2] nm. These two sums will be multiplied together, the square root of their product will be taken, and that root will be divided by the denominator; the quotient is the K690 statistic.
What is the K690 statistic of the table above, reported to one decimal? 1.7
